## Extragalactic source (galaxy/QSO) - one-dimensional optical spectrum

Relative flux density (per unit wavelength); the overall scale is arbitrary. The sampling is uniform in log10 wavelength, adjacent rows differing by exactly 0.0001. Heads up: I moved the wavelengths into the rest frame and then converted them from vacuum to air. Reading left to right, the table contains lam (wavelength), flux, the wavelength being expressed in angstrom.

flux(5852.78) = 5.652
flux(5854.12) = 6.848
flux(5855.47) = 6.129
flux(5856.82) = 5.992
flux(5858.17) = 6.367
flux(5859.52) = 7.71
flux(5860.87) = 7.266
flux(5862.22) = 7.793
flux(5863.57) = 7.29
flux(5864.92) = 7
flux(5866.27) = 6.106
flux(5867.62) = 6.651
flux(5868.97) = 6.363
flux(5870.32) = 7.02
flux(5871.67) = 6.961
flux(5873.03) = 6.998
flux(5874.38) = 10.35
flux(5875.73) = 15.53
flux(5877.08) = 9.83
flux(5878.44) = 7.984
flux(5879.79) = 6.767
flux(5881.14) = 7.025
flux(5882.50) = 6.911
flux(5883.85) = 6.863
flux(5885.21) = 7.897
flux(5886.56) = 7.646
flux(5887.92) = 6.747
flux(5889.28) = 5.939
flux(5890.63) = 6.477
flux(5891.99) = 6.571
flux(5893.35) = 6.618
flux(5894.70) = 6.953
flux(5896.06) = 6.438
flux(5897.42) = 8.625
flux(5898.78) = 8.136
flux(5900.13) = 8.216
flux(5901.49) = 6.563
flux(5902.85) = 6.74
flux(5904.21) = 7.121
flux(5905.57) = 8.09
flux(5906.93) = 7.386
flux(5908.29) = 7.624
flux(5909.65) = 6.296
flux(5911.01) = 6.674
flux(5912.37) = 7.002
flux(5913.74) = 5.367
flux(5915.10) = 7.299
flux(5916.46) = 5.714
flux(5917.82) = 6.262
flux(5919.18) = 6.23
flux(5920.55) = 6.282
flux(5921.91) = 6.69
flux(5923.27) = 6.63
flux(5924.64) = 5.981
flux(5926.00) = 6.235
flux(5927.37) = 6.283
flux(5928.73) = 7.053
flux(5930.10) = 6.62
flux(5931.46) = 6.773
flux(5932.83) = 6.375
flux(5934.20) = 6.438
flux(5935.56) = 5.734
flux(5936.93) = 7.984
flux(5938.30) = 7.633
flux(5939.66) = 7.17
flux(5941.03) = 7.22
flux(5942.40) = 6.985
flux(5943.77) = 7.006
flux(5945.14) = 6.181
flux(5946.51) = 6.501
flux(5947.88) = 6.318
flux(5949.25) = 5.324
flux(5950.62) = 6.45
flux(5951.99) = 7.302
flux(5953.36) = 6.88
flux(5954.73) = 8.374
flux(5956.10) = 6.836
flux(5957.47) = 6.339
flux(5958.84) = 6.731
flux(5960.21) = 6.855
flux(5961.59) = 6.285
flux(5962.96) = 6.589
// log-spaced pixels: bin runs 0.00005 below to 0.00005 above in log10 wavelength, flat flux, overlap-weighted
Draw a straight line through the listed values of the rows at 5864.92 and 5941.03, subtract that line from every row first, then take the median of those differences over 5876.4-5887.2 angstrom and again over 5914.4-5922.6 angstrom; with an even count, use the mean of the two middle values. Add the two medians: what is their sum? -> -0.6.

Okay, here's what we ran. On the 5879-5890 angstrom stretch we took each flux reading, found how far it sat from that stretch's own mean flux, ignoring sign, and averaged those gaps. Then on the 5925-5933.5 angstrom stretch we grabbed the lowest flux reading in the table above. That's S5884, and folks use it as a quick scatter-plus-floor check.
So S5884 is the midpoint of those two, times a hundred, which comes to 332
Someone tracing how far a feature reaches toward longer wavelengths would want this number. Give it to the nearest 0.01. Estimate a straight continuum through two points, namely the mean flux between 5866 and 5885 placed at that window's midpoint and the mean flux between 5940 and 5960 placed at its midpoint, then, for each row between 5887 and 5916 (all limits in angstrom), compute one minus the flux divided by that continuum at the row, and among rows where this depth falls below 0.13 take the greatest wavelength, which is 5915.10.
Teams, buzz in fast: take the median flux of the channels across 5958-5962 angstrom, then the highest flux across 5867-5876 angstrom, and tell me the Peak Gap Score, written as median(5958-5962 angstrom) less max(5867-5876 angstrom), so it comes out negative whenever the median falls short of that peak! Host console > -8.8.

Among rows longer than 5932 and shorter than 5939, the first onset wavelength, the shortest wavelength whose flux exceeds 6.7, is 5936.93 angstrom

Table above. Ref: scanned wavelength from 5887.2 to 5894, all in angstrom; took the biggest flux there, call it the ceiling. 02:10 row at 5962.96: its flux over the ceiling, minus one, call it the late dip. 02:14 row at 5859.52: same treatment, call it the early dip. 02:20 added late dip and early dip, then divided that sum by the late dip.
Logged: -5.1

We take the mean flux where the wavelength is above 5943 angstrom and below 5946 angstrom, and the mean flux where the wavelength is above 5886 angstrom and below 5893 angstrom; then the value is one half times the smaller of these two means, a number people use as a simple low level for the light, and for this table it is 3.30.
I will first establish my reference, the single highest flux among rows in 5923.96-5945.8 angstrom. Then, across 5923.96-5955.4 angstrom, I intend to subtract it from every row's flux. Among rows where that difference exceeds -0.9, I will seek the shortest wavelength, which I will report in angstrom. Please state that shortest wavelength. 5936.93 angstrom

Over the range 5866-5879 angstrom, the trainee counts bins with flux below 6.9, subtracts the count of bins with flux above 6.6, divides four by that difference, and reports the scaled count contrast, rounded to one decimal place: -0.8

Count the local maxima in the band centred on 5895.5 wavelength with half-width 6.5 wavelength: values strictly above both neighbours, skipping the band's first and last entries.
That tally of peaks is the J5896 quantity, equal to 3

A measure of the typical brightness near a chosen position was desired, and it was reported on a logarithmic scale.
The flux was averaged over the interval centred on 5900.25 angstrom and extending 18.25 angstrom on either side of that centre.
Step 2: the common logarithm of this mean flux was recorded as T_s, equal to 0.843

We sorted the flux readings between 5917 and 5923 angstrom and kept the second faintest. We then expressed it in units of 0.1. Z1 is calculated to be 62.6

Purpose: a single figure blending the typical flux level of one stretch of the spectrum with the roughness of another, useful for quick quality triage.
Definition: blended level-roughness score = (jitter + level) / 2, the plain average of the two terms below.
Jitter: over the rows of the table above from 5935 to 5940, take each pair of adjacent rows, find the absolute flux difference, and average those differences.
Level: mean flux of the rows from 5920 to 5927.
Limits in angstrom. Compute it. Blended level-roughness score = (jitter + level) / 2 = 3.69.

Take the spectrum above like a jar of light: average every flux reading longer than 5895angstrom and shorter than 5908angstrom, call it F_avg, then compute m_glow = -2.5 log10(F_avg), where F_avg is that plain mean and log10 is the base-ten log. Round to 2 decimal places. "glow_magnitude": -2.18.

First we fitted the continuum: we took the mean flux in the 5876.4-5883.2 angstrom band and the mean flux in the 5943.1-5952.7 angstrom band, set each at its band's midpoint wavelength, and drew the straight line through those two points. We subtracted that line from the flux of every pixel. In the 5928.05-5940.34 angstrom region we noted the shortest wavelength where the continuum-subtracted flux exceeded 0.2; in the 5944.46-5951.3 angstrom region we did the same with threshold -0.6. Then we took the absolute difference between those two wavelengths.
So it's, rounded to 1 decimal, 16.4 angstrom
